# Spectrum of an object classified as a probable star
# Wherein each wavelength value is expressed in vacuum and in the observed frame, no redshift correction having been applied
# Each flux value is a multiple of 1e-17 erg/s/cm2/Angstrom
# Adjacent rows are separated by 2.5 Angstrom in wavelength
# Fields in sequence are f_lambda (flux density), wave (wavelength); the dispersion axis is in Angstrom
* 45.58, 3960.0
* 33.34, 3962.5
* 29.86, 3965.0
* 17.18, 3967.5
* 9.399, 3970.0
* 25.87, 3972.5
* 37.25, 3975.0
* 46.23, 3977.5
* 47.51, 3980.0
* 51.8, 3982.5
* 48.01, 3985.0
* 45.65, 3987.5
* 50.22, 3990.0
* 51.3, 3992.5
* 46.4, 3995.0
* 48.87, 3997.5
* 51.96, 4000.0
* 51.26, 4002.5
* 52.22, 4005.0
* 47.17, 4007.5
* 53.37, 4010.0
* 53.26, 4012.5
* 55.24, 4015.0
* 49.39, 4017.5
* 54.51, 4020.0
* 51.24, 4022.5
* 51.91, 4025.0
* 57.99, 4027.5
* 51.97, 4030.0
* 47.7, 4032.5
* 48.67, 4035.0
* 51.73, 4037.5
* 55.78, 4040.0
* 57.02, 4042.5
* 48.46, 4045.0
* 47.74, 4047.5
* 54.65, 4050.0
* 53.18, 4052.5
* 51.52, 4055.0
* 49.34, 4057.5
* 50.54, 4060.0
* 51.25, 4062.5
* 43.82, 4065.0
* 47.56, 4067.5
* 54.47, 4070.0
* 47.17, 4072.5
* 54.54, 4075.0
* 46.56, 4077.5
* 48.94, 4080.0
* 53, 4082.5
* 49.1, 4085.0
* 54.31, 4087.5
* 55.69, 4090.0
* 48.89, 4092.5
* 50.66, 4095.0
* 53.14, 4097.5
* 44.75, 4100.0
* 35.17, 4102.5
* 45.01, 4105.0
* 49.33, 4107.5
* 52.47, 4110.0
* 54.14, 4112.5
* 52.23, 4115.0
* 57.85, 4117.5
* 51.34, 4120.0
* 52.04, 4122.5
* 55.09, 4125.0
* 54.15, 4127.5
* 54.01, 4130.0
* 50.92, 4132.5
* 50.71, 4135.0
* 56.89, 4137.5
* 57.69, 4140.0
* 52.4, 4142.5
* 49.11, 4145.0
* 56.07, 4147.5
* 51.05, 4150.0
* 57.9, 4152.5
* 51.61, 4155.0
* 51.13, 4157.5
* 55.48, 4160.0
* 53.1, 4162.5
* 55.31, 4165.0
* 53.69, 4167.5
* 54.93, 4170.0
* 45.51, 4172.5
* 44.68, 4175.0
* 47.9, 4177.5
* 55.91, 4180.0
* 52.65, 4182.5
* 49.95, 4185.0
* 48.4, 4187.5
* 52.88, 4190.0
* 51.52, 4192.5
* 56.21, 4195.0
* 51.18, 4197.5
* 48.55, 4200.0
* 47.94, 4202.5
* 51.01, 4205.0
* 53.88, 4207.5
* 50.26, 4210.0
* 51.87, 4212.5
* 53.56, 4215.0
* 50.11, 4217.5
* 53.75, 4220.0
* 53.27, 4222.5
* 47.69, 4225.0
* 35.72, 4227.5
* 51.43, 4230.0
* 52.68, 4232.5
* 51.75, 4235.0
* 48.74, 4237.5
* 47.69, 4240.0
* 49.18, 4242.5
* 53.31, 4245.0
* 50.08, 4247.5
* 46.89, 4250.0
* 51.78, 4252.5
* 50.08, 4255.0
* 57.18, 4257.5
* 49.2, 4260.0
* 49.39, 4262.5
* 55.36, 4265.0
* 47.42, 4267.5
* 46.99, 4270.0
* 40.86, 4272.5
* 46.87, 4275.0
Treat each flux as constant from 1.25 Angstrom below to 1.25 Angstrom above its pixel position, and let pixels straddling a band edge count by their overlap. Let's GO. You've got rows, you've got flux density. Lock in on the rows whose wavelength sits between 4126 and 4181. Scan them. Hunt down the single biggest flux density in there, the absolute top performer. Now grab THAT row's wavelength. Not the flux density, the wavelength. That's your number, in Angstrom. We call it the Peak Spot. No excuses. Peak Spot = 4152.5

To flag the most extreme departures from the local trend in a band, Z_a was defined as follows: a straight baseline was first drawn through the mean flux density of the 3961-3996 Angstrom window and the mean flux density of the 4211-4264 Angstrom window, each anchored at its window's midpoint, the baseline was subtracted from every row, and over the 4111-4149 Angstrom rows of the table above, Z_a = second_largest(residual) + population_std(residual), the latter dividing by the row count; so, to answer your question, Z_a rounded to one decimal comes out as 14.5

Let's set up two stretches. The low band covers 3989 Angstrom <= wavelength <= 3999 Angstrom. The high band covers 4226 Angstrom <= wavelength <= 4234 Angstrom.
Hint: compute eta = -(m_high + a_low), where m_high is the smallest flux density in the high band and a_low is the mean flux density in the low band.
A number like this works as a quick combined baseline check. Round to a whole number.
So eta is -85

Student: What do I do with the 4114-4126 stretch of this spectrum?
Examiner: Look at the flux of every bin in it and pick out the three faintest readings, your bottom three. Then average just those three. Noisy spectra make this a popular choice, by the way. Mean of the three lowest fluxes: 51.9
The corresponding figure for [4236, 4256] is 47.8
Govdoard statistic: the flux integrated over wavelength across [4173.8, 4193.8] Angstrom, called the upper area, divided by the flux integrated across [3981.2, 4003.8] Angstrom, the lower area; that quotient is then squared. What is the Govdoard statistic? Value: 0.82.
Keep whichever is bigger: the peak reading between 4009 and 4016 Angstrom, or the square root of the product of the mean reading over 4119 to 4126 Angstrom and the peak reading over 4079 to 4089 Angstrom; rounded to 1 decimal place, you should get 55.2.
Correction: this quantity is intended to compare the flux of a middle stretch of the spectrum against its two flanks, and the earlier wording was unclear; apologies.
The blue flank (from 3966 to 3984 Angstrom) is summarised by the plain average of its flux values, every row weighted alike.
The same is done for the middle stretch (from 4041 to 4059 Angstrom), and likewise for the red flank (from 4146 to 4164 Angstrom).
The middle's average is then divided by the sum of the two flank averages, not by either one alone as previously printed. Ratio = 0.59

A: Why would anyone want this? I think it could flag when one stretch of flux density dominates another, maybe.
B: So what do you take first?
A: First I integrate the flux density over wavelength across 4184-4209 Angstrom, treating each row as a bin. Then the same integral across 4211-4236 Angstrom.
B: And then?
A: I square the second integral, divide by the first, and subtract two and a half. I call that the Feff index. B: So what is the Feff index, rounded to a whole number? 1228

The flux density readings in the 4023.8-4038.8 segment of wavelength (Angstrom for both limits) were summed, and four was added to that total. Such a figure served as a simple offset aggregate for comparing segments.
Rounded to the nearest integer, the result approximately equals 314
